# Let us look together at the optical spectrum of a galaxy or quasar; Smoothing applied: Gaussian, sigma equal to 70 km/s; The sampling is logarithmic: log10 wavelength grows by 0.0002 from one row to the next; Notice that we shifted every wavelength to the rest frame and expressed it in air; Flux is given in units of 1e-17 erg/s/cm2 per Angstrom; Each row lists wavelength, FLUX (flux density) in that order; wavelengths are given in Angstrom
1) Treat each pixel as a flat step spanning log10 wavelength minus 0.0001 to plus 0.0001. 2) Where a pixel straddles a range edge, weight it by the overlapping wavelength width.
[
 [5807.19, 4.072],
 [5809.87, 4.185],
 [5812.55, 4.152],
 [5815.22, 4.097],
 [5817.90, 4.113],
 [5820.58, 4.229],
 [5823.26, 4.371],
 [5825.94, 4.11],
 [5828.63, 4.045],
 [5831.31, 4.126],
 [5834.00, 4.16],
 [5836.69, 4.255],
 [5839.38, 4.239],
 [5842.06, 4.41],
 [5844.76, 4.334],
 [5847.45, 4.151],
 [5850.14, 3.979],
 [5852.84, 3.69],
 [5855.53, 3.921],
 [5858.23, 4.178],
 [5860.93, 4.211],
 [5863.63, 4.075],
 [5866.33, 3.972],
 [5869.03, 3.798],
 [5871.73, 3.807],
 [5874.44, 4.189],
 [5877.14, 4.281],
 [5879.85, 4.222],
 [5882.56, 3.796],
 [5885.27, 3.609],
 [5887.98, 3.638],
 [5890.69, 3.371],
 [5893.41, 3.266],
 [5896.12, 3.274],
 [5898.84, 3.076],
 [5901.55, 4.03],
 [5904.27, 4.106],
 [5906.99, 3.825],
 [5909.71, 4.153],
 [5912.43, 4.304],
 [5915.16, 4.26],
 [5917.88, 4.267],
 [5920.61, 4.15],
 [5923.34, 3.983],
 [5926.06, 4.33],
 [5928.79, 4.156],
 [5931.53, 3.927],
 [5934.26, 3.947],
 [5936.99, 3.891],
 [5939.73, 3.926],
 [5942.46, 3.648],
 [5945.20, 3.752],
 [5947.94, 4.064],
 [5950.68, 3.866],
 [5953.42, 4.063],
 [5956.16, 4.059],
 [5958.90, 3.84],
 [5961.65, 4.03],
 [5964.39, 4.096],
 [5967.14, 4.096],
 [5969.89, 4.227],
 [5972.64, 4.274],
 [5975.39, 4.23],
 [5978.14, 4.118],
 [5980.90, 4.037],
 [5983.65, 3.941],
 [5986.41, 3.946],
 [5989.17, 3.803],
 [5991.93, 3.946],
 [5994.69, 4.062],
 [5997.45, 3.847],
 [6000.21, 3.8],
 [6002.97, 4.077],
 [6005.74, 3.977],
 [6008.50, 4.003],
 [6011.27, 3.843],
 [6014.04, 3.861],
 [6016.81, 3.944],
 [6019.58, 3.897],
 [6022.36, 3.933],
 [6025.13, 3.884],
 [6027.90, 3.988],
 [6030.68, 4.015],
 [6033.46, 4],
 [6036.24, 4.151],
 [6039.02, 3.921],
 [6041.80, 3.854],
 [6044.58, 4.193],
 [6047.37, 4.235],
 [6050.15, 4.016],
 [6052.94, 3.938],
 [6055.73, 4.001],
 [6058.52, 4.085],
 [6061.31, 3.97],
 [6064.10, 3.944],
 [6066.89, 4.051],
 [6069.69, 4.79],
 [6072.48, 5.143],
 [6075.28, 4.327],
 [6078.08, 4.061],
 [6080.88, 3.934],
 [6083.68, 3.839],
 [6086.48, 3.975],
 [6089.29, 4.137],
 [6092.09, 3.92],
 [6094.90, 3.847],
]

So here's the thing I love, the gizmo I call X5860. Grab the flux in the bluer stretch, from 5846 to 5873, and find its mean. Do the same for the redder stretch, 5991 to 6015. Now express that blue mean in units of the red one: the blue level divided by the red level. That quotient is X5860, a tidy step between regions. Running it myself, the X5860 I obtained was 1.01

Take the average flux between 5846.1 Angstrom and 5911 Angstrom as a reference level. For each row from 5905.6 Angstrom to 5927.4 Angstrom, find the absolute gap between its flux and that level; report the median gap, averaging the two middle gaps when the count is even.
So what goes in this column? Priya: 0.35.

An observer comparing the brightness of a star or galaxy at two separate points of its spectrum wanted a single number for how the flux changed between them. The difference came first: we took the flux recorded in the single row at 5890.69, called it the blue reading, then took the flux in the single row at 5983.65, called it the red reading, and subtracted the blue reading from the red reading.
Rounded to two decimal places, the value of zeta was 0.57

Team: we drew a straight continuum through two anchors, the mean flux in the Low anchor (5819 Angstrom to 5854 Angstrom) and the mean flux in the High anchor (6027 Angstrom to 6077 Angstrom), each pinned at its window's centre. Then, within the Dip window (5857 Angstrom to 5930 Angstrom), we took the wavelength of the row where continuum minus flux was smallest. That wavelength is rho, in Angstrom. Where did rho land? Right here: 5926.06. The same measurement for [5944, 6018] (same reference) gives 5972.64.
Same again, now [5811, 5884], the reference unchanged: 5842.06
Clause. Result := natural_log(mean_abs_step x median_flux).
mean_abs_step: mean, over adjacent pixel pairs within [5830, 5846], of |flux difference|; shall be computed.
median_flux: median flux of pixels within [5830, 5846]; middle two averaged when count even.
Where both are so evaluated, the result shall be -1.1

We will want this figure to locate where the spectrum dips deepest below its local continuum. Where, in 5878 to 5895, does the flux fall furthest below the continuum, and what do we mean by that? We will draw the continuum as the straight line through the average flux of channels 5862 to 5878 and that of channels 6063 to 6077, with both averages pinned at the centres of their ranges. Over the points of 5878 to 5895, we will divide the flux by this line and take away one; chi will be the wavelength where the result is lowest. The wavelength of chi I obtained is 5893.41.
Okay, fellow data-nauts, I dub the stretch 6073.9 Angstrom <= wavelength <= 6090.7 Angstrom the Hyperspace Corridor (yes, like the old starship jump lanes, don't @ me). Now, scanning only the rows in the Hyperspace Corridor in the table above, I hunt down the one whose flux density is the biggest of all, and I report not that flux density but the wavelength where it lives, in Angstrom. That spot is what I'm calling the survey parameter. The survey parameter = 6075.28 Angstrom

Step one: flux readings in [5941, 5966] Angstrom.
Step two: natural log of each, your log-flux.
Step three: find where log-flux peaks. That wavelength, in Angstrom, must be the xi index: 5964.39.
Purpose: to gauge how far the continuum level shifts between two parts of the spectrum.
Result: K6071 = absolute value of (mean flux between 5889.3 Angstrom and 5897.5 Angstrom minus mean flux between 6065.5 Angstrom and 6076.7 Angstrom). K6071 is 1.3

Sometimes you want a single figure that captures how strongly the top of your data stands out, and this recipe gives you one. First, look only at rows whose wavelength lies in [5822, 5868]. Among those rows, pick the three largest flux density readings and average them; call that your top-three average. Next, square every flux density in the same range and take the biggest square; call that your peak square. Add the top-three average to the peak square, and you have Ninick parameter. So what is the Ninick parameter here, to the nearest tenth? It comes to 23.8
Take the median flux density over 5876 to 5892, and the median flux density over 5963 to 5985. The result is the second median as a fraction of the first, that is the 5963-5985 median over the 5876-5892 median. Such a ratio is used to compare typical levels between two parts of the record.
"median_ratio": 1.10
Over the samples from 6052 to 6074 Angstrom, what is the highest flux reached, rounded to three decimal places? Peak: 5.143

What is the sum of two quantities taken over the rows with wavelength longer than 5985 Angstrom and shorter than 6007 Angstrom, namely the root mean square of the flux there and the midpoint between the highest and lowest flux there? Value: 7.87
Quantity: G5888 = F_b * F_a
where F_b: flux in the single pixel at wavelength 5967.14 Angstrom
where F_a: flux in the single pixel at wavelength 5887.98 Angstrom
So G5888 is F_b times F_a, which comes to 14.9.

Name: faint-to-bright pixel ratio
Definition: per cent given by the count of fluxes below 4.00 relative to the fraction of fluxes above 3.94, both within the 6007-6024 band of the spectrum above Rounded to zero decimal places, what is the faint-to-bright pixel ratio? 1500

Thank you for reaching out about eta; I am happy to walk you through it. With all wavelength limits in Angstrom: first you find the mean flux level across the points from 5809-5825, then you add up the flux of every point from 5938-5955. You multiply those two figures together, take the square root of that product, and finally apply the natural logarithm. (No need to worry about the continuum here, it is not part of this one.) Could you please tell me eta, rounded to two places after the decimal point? 2.29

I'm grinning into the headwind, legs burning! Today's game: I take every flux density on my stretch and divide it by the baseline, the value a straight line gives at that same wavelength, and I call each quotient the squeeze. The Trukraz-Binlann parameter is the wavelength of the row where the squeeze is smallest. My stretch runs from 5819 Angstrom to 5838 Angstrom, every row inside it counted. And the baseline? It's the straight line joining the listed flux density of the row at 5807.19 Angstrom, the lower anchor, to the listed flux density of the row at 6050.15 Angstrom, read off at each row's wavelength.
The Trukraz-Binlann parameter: 5828.63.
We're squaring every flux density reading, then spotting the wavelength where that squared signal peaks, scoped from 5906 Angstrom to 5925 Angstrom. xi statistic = 5912.43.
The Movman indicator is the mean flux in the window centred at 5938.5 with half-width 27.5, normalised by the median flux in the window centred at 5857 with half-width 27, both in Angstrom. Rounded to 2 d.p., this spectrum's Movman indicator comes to 0.97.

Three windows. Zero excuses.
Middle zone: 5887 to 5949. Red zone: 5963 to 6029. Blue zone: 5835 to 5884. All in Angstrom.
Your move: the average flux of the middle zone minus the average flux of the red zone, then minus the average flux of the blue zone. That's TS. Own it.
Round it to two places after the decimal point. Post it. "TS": -4.19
